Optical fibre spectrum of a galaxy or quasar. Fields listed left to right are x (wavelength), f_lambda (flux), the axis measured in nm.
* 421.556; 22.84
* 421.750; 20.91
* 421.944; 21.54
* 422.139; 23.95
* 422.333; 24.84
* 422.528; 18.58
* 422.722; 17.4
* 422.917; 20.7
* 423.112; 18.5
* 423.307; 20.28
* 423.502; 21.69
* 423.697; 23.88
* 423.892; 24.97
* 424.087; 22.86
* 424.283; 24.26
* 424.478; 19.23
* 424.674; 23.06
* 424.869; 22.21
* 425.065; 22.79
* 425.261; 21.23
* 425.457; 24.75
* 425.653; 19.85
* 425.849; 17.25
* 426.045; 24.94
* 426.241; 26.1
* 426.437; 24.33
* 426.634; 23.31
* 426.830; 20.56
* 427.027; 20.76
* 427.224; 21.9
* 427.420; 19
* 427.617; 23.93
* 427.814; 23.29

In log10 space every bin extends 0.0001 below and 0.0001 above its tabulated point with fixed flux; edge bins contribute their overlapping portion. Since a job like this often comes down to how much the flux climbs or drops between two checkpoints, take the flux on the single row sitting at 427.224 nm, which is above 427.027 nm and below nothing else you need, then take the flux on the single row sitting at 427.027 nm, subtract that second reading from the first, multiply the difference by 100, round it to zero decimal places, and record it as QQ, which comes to 114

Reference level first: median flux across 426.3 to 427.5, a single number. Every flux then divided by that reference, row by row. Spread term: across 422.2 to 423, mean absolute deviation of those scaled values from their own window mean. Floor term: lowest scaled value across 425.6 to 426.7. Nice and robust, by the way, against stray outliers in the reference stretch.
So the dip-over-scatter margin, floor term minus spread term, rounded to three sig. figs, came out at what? 0.697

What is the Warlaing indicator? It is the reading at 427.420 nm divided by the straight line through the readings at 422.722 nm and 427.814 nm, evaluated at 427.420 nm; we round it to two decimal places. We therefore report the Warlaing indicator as 0.83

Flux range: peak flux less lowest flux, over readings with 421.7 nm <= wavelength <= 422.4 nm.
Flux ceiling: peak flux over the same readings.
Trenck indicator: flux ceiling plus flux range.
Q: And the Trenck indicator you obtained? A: 28.8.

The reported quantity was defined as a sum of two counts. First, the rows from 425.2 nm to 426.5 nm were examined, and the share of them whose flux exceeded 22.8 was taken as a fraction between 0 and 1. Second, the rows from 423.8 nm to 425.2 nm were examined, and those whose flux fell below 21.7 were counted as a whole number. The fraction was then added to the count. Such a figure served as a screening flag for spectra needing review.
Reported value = 2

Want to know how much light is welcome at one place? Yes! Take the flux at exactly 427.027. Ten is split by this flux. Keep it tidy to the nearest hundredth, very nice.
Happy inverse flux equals 0.48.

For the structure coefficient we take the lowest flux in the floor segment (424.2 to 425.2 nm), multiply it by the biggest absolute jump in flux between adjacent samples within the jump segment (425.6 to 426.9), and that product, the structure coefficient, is 148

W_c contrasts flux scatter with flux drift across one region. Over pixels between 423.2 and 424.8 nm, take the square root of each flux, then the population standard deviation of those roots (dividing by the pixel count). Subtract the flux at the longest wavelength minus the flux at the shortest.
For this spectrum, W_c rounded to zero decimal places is -3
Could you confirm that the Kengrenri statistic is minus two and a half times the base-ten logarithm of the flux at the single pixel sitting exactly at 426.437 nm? -3.47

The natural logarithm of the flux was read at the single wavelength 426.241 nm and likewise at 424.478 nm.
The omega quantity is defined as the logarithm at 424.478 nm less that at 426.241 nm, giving -0.3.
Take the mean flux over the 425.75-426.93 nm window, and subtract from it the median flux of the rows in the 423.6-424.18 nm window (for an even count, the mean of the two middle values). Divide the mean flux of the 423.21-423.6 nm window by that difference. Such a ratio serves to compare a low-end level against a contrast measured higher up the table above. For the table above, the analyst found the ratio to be -19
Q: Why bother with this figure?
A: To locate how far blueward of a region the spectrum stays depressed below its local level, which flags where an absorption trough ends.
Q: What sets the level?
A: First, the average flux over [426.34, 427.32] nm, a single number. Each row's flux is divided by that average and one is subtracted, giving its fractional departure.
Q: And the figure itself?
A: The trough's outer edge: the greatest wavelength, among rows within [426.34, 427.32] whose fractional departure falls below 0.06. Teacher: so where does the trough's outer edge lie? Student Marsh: 427.224 nm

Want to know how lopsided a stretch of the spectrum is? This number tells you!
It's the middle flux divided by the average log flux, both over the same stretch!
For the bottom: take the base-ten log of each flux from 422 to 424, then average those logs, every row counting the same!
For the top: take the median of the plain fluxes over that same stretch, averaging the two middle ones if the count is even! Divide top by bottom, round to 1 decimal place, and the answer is 16.0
